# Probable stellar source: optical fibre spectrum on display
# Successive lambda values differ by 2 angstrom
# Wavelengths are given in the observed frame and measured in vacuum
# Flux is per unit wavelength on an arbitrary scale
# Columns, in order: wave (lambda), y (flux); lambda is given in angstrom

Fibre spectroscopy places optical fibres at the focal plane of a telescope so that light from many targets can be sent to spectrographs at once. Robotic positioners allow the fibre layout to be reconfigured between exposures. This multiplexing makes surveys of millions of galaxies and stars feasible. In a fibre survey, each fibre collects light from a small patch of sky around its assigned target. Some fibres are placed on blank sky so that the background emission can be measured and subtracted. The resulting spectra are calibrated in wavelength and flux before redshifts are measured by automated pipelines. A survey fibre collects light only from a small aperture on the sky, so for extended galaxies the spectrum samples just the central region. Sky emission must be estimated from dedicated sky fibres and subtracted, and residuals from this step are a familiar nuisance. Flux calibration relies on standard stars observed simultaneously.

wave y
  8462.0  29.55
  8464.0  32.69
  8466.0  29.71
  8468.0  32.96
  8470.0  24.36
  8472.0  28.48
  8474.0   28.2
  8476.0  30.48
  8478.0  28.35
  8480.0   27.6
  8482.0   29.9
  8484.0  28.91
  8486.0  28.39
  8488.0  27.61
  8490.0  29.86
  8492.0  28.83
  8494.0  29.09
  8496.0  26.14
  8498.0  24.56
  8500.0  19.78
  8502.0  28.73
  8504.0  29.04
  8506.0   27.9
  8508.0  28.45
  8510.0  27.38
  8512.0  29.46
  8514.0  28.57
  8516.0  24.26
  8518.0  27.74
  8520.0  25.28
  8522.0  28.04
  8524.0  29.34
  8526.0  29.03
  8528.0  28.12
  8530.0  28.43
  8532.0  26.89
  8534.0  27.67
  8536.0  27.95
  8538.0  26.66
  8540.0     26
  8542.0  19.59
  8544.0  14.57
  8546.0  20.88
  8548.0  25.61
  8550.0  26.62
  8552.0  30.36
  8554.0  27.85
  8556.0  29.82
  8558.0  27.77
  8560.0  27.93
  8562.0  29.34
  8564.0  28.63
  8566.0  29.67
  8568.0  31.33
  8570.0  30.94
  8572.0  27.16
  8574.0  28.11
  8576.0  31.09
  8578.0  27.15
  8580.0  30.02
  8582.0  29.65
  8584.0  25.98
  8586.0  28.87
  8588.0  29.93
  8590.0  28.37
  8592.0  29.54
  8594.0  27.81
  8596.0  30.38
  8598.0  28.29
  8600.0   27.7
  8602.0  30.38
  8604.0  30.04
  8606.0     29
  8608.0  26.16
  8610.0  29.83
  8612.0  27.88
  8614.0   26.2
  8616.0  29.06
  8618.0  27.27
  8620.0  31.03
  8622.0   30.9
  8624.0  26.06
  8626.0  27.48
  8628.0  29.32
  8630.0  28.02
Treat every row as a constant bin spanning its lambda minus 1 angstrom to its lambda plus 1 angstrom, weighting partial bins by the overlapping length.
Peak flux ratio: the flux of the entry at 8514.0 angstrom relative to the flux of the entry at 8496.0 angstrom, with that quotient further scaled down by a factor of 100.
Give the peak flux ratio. 0.0109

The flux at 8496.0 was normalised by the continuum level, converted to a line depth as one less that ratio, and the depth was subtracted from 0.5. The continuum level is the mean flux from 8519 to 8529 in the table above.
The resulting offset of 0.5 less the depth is 0.43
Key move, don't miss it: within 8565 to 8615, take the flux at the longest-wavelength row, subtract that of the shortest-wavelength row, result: -3.5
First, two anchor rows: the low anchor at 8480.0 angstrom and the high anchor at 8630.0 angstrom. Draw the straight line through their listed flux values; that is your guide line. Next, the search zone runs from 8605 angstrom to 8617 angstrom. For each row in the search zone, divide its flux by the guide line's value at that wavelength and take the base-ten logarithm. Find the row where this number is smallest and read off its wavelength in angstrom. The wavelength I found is 8608.0 angstrom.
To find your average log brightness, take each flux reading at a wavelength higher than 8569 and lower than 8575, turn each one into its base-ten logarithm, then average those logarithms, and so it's 1.46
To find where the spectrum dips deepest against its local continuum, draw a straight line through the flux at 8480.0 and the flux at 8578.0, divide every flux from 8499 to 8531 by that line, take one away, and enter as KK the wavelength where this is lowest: 8500.0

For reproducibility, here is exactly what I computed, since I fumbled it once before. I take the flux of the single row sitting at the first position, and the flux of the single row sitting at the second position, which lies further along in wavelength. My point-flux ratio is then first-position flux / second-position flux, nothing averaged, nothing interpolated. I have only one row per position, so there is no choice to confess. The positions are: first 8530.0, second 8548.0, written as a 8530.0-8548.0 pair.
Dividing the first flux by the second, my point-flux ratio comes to 1.11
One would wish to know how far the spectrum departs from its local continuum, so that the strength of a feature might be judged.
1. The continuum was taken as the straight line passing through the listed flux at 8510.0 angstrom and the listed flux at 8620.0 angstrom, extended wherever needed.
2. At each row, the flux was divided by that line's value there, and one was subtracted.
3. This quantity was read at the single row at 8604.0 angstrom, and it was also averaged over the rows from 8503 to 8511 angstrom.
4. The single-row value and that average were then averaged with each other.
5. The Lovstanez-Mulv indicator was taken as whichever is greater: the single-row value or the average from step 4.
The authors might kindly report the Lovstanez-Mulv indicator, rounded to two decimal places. 0.01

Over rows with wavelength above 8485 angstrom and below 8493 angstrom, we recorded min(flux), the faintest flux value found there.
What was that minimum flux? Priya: 27.61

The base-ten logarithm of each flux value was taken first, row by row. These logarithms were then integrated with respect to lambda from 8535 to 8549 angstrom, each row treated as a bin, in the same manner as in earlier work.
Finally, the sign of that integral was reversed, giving -18.9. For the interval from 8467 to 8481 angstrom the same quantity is -20.4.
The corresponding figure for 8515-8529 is -20.1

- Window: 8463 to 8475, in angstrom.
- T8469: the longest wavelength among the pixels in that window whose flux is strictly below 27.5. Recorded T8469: 8470.0 angstrom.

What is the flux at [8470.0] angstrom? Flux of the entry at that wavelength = 24.36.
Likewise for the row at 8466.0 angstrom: 29.71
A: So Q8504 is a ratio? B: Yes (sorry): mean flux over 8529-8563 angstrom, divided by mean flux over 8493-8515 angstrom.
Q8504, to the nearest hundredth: 0.96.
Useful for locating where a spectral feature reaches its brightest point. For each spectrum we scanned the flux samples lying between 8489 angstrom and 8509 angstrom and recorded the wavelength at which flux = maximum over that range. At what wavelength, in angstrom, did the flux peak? 8490.0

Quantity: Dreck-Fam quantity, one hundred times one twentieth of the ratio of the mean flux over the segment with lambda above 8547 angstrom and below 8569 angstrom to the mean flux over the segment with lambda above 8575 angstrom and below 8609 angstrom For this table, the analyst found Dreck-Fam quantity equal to 4.96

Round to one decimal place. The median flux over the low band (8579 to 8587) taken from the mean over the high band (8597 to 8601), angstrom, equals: -1.3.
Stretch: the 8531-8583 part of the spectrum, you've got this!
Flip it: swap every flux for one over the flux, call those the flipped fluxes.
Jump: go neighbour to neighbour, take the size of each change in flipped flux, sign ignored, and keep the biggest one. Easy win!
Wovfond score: 0.021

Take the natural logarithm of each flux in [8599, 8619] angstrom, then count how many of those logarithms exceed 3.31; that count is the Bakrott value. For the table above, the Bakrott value 7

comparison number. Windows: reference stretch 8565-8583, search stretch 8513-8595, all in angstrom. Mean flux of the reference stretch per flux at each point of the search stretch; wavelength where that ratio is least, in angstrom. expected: 8568.0 angstrom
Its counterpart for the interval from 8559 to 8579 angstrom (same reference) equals 8568.0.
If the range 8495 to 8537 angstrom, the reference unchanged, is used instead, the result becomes 8512.0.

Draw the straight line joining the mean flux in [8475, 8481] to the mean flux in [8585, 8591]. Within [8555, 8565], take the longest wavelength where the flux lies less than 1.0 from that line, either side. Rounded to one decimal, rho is 8564.0 angstrom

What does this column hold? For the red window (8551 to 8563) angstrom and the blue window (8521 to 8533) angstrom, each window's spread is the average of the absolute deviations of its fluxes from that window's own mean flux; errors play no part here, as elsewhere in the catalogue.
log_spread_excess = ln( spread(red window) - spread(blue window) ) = -1.0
